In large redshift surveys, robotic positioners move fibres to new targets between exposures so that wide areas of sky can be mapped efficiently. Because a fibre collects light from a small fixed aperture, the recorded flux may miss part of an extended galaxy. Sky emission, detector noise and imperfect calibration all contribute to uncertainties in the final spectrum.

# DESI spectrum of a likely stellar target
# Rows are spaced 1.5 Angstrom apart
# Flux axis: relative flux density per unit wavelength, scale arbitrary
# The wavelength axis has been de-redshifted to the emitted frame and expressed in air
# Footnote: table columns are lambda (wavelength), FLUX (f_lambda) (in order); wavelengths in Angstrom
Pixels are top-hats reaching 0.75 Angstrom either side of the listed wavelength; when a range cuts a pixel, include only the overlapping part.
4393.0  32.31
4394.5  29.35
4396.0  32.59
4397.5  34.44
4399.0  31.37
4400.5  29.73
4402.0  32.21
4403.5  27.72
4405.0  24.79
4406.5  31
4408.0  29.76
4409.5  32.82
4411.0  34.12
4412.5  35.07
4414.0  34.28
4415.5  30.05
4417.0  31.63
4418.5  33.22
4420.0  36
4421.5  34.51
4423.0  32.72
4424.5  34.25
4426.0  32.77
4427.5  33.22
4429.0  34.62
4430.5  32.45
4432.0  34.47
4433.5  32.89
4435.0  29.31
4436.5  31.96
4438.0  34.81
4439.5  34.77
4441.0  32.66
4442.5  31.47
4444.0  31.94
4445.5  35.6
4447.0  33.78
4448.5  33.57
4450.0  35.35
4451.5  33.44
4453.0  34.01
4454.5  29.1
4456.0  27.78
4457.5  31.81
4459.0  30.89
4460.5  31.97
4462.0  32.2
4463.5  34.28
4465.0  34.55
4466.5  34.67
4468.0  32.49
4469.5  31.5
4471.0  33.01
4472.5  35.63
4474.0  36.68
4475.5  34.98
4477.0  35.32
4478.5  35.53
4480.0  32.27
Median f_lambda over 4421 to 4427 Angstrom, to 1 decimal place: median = 33.5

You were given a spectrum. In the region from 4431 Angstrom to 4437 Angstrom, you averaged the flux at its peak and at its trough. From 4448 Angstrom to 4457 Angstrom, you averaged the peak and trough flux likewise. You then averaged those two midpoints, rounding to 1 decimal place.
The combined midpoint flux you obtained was 31.7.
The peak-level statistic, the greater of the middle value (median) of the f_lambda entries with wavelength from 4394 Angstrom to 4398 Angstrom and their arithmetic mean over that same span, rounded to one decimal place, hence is 32.6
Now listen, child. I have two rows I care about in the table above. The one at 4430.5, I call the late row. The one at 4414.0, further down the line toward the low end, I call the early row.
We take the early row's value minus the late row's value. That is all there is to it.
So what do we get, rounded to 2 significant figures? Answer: 1.8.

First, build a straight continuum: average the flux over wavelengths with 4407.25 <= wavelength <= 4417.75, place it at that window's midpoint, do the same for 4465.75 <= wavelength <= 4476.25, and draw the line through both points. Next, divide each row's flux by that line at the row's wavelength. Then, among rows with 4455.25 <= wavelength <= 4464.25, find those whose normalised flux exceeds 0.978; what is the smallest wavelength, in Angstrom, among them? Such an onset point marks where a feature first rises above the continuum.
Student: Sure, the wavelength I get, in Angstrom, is 4463.5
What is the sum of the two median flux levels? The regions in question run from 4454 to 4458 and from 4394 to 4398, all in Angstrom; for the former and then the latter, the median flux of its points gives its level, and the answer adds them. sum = 61.7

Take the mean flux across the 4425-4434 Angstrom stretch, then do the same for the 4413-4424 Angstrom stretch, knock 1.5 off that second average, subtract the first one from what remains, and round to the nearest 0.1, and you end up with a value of -1.7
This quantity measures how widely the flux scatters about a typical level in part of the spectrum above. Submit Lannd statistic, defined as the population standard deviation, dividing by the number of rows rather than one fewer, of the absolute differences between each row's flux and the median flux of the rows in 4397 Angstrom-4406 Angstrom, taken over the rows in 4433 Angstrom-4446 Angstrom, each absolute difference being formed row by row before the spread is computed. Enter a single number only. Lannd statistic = 1.46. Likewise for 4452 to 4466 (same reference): 1.22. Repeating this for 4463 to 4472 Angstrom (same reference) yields 1.18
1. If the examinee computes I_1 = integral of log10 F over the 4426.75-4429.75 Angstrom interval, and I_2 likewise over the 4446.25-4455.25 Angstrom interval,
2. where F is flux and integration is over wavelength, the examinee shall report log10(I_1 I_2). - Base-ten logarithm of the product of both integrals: 1.80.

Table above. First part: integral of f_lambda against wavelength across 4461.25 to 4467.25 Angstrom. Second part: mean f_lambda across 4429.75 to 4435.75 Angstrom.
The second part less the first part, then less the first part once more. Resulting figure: -375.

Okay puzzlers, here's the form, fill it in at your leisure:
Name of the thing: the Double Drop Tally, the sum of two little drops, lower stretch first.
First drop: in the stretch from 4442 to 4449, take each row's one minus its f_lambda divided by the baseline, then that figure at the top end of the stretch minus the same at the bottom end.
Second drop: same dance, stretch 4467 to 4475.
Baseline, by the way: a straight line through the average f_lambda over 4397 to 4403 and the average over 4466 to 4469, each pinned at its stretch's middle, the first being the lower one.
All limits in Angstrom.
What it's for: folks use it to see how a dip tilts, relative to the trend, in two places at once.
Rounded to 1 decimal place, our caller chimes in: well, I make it -0.2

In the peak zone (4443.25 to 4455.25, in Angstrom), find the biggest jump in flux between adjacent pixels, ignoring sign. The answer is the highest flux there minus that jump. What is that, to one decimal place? 30.7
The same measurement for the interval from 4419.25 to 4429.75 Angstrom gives 34.2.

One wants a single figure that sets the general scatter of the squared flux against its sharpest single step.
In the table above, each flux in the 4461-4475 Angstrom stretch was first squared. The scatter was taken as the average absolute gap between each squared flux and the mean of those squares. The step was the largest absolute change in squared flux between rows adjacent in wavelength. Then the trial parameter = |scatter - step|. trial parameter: 84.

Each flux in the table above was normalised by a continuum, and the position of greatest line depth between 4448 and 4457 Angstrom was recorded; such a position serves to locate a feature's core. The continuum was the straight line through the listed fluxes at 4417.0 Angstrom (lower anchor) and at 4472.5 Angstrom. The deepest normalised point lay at 4456.0 Angstrom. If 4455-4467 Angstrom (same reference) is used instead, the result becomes 4456.0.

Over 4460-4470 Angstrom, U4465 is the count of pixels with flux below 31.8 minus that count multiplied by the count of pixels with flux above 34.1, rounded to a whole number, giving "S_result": -2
